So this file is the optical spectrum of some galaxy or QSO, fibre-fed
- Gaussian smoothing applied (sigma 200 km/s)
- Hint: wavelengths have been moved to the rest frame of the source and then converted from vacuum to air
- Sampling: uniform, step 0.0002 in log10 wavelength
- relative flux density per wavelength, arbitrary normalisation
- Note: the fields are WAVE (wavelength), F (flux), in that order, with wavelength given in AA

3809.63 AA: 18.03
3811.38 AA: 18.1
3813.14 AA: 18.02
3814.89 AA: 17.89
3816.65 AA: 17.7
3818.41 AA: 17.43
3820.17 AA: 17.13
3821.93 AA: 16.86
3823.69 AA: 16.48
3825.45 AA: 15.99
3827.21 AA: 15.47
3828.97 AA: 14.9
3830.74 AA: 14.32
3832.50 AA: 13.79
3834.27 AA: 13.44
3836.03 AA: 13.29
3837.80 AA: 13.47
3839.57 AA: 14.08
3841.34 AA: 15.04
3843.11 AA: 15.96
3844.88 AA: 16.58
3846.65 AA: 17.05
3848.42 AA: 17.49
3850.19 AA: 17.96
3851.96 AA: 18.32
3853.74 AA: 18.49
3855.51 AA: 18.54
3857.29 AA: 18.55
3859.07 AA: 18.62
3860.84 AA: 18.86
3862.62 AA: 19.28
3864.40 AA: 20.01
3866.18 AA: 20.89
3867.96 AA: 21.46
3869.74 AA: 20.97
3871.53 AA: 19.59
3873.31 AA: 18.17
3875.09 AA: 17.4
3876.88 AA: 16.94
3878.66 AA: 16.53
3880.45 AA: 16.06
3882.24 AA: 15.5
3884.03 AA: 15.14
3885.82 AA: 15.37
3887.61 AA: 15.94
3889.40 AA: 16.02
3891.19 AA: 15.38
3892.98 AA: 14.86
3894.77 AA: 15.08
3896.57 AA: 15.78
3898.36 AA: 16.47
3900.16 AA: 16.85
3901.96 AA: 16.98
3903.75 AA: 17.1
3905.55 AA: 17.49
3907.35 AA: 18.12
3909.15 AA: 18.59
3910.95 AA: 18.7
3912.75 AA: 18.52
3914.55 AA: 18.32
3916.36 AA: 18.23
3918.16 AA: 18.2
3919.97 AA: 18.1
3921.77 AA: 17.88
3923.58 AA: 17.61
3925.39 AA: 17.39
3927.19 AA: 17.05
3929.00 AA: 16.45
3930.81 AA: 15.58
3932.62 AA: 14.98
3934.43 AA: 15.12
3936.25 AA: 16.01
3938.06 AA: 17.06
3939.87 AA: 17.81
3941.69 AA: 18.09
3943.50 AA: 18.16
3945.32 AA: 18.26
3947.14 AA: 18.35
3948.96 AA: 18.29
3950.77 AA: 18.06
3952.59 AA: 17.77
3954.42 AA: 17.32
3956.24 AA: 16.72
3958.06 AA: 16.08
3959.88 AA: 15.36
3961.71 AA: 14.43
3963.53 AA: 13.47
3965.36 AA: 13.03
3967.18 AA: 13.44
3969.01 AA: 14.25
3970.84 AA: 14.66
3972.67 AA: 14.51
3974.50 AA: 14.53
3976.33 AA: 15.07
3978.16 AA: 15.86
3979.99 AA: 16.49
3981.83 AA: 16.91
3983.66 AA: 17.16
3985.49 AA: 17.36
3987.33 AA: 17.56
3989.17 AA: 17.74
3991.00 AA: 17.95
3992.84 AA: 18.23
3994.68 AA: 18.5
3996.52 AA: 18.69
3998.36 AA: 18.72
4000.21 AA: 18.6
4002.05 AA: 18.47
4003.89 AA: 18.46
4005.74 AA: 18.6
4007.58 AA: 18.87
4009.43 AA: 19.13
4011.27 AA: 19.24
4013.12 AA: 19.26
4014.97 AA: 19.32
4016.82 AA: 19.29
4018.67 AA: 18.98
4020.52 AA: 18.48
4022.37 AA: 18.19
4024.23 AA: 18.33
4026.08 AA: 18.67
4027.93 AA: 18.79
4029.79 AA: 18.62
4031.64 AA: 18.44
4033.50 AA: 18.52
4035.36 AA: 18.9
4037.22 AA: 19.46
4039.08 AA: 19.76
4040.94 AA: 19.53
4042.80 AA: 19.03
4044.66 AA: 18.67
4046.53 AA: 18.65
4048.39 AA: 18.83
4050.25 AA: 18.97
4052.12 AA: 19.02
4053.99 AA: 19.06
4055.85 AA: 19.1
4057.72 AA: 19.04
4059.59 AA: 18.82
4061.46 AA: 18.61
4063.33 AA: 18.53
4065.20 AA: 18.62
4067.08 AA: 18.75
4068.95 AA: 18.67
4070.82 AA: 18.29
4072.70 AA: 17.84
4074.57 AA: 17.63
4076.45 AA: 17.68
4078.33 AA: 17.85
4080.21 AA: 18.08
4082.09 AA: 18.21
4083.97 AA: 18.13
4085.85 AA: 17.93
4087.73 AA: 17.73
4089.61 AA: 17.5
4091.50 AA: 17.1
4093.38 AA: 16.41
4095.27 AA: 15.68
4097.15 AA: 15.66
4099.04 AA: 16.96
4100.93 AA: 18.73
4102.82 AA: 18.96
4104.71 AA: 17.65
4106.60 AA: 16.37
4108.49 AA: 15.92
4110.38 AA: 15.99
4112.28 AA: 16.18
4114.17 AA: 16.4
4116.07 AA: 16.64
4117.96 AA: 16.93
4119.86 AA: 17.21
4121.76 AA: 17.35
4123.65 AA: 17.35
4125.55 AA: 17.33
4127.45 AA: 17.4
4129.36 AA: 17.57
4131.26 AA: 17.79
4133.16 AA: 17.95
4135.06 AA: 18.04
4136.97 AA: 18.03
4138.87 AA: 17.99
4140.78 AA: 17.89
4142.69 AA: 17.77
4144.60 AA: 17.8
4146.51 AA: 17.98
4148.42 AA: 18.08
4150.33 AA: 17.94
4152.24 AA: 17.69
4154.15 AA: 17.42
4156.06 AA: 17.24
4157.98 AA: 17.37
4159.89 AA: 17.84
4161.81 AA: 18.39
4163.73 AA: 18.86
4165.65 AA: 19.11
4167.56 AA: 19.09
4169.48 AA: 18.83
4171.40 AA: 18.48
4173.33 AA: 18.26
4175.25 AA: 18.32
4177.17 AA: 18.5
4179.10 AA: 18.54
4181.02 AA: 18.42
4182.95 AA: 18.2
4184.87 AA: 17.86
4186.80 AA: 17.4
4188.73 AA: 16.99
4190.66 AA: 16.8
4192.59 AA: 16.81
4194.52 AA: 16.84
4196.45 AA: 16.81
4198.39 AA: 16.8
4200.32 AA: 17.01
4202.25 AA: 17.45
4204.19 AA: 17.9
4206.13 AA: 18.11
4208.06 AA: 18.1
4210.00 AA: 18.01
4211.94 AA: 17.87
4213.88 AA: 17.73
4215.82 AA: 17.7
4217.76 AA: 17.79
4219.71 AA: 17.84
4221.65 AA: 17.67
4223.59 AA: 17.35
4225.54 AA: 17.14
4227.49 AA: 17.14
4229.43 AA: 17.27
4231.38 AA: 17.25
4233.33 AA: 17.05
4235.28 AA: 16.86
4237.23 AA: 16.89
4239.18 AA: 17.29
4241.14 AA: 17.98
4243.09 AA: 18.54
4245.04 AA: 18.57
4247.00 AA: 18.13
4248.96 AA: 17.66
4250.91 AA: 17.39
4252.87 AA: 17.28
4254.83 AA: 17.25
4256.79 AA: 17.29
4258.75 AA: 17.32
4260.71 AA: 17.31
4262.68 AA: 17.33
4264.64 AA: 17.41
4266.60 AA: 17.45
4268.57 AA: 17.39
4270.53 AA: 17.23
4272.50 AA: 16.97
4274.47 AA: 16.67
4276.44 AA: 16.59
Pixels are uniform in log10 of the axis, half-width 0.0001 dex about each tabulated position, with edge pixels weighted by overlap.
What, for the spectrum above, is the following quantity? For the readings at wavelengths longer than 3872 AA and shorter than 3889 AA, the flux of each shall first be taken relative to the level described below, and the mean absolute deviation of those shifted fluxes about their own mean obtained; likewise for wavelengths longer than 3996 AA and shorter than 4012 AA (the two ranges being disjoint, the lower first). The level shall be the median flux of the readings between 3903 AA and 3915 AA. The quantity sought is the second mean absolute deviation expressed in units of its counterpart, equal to 0.27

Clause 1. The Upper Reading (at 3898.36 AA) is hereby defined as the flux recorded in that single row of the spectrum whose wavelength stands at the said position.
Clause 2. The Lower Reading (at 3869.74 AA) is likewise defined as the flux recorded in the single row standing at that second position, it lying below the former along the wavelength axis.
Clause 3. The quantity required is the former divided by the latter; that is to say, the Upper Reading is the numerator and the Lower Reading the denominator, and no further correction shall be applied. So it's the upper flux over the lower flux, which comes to 0.79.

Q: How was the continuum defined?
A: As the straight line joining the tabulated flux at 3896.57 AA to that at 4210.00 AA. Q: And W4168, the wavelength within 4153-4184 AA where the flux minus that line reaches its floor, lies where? 4156.06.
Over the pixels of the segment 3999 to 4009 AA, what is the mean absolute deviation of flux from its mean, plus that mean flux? 18.7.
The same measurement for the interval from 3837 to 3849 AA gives 16.9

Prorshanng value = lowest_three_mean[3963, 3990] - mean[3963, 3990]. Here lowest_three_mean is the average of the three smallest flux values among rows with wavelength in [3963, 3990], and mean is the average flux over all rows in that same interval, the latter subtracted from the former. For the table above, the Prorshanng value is -2.2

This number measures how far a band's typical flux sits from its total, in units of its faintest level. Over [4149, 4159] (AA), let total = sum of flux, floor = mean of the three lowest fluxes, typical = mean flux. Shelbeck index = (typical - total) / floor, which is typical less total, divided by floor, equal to -4.04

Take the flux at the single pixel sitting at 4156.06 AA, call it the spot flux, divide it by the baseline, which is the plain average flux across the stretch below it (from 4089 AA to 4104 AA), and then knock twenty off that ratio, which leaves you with -18.99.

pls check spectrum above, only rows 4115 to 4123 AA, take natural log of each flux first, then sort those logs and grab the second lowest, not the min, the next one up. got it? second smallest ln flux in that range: 2.83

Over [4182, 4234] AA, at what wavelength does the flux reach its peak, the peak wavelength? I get 4182.95 AA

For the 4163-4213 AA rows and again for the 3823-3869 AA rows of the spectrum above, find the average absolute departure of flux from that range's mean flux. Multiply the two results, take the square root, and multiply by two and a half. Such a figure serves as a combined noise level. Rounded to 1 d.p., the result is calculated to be 2.8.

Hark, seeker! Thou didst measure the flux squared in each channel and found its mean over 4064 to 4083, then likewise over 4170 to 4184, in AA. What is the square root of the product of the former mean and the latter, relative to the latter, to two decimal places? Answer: 0.99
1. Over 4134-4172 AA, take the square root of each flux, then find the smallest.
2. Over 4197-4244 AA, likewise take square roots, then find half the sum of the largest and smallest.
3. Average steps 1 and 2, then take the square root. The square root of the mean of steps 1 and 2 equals 2.04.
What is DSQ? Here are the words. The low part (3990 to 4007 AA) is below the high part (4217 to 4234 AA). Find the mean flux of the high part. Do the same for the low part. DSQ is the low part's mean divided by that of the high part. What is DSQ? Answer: 1.06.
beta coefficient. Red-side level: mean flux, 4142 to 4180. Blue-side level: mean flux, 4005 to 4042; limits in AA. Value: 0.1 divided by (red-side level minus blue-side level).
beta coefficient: -0.13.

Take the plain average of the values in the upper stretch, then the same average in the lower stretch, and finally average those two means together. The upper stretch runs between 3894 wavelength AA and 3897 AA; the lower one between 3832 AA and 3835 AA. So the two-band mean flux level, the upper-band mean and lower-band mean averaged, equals 14.5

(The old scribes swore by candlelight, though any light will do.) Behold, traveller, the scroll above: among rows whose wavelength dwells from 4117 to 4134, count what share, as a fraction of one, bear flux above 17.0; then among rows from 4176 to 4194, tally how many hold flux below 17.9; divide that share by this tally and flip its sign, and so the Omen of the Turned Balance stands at -0.18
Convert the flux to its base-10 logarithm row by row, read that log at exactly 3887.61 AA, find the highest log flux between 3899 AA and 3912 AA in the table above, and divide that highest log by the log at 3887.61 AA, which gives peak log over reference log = 1.06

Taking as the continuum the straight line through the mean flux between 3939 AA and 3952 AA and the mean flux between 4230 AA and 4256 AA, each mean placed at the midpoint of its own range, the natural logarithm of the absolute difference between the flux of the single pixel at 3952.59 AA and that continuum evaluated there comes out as -1.0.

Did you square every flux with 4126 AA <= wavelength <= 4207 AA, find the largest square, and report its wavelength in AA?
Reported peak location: 4165.65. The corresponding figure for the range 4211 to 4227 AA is 4211.94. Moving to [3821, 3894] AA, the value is 3867.96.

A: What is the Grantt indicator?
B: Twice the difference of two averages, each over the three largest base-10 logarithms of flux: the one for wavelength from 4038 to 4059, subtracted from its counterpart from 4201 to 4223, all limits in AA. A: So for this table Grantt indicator -0.064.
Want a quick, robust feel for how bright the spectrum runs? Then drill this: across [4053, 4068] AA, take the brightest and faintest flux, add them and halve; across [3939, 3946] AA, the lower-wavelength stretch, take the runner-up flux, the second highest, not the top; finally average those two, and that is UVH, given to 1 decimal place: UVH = 18.5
